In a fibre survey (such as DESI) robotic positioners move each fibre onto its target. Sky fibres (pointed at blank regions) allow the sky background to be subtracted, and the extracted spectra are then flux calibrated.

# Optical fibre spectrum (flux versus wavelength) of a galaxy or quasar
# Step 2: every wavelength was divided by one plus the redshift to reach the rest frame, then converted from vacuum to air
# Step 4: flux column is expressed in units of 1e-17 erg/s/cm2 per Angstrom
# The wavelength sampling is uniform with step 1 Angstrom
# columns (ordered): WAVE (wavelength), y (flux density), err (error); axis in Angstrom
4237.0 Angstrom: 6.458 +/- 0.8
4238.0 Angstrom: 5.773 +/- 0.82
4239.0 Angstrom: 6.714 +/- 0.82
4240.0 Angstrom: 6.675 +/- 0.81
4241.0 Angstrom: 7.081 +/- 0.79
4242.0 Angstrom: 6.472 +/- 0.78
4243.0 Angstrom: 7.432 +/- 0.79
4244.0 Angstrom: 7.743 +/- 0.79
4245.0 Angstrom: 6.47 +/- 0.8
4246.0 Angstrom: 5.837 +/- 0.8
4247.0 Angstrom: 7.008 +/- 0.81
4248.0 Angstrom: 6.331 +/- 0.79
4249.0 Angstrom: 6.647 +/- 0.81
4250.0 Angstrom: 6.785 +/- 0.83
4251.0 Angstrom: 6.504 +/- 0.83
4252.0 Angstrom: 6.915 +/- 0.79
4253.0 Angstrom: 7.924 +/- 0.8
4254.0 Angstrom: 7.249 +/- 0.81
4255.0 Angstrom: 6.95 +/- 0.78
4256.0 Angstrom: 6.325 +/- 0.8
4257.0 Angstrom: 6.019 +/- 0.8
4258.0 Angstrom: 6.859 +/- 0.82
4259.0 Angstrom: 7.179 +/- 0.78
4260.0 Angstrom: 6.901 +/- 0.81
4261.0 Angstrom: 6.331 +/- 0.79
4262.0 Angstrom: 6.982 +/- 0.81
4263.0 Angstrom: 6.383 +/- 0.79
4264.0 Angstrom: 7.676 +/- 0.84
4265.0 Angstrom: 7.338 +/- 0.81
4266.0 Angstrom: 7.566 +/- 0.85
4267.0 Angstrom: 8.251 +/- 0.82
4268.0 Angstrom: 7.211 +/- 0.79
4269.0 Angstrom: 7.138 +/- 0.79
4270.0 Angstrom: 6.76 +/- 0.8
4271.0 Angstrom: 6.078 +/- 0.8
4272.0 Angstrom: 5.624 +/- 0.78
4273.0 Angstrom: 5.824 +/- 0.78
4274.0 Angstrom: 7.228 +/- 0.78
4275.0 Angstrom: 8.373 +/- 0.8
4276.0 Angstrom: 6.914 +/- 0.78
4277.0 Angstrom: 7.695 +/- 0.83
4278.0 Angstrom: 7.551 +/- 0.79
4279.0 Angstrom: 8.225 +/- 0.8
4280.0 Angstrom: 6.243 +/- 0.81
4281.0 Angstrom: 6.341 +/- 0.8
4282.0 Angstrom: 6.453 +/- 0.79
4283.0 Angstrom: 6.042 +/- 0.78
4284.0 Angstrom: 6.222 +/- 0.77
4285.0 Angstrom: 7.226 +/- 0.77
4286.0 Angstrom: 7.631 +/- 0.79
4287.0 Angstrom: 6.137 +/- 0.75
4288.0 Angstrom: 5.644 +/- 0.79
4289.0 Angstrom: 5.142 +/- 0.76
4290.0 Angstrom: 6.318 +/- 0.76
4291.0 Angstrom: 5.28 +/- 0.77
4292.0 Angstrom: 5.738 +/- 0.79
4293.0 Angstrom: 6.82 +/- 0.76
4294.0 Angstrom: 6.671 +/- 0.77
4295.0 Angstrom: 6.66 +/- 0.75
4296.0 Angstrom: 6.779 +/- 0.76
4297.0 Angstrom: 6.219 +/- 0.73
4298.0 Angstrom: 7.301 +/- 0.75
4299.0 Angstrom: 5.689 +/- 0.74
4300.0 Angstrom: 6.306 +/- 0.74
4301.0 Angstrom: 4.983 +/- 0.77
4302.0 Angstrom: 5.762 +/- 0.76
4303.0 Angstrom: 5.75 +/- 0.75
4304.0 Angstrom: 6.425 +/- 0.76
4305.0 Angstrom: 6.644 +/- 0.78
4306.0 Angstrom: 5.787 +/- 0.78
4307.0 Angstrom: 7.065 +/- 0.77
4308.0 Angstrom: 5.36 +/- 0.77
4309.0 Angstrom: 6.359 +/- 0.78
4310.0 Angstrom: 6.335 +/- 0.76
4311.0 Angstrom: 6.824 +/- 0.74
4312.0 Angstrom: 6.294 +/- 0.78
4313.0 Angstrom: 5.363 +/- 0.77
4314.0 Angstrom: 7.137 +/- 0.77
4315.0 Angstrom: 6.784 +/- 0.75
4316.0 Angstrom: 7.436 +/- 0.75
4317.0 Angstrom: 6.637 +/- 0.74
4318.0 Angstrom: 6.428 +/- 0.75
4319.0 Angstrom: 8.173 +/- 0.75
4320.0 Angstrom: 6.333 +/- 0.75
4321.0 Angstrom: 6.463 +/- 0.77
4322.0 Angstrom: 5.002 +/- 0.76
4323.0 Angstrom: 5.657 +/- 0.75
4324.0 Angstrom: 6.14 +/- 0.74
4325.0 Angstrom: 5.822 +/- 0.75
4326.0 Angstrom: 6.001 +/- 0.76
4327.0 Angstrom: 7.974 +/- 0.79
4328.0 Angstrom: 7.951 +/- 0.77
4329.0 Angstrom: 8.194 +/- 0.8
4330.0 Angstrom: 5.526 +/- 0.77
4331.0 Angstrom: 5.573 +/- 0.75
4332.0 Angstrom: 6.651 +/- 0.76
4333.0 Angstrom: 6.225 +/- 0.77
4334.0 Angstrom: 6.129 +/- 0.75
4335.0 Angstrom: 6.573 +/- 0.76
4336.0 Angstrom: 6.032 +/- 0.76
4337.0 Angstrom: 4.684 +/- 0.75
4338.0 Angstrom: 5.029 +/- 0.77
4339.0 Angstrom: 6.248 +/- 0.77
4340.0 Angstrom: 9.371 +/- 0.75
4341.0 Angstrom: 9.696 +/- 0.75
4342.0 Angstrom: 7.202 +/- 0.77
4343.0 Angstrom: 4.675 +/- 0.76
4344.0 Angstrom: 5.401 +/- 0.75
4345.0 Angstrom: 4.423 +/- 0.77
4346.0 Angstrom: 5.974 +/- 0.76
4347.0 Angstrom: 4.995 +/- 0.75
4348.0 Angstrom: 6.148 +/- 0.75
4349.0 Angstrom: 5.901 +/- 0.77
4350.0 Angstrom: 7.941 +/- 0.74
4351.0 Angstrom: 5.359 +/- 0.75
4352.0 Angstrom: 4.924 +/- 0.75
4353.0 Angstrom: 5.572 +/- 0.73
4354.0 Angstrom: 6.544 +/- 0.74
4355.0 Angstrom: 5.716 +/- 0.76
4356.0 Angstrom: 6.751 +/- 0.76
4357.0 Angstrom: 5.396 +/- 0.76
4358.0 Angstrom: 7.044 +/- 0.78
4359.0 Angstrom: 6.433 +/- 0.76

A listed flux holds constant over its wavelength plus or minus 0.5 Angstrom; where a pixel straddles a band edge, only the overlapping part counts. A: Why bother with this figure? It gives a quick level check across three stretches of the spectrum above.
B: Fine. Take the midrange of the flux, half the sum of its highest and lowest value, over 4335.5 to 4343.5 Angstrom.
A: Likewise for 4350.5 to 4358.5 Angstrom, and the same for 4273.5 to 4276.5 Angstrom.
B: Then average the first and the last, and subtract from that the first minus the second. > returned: 6.21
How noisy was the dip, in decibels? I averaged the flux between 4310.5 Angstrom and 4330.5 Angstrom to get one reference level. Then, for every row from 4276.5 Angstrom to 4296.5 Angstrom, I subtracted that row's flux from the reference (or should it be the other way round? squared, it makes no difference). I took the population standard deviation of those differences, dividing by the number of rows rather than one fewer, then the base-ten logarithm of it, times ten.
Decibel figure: -1.0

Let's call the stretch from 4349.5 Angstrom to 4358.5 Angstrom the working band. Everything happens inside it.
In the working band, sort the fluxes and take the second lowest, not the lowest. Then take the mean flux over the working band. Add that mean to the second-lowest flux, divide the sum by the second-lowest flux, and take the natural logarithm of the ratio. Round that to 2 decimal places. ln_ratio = 0.76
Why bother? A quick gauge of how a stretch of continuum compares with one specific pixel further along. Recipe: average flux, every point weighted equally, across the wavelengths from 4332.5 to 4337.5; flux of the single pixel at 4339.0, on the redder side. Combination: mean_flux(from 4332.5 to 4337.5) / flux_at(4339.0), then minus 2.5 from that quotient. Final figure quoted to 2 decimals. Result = -1.55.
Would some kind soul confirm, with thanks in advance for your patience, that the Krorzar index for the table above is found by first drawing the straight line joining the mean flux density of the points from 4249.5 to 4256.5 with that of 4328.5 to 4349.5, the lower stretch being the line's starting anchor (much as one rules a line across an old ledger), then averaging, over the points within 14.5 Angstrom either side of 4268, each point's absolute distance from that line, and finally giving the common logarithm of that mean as -0.23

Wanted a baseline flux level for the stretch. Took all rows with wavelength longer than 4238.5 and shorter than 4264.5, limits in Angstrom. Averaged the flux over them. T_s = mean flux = 6.8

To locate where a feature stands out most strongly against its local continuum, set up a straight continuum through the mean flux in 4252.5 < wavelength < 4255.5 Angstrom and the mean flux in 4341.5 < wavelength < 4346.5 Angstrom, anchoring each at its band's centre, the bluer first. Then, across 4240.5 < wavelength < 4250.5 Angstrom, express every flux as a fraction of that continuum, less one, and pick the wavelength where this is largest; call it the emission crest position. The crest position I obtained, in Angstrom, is 4244.0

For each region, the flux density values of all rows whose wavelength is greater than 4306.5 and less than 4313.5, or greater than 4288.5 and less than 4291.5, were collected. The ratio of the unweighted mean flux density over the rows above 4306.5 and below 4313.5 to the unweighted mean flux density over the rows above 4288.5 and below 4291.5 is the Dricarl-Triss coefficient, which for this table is 1.1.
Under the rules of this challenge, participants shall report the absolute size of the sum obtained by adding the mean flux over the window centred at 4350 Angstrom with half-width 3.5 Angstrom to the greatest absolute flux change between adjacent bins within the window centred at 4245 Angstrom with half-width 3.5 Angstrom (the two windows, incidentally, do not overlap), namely 7.1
